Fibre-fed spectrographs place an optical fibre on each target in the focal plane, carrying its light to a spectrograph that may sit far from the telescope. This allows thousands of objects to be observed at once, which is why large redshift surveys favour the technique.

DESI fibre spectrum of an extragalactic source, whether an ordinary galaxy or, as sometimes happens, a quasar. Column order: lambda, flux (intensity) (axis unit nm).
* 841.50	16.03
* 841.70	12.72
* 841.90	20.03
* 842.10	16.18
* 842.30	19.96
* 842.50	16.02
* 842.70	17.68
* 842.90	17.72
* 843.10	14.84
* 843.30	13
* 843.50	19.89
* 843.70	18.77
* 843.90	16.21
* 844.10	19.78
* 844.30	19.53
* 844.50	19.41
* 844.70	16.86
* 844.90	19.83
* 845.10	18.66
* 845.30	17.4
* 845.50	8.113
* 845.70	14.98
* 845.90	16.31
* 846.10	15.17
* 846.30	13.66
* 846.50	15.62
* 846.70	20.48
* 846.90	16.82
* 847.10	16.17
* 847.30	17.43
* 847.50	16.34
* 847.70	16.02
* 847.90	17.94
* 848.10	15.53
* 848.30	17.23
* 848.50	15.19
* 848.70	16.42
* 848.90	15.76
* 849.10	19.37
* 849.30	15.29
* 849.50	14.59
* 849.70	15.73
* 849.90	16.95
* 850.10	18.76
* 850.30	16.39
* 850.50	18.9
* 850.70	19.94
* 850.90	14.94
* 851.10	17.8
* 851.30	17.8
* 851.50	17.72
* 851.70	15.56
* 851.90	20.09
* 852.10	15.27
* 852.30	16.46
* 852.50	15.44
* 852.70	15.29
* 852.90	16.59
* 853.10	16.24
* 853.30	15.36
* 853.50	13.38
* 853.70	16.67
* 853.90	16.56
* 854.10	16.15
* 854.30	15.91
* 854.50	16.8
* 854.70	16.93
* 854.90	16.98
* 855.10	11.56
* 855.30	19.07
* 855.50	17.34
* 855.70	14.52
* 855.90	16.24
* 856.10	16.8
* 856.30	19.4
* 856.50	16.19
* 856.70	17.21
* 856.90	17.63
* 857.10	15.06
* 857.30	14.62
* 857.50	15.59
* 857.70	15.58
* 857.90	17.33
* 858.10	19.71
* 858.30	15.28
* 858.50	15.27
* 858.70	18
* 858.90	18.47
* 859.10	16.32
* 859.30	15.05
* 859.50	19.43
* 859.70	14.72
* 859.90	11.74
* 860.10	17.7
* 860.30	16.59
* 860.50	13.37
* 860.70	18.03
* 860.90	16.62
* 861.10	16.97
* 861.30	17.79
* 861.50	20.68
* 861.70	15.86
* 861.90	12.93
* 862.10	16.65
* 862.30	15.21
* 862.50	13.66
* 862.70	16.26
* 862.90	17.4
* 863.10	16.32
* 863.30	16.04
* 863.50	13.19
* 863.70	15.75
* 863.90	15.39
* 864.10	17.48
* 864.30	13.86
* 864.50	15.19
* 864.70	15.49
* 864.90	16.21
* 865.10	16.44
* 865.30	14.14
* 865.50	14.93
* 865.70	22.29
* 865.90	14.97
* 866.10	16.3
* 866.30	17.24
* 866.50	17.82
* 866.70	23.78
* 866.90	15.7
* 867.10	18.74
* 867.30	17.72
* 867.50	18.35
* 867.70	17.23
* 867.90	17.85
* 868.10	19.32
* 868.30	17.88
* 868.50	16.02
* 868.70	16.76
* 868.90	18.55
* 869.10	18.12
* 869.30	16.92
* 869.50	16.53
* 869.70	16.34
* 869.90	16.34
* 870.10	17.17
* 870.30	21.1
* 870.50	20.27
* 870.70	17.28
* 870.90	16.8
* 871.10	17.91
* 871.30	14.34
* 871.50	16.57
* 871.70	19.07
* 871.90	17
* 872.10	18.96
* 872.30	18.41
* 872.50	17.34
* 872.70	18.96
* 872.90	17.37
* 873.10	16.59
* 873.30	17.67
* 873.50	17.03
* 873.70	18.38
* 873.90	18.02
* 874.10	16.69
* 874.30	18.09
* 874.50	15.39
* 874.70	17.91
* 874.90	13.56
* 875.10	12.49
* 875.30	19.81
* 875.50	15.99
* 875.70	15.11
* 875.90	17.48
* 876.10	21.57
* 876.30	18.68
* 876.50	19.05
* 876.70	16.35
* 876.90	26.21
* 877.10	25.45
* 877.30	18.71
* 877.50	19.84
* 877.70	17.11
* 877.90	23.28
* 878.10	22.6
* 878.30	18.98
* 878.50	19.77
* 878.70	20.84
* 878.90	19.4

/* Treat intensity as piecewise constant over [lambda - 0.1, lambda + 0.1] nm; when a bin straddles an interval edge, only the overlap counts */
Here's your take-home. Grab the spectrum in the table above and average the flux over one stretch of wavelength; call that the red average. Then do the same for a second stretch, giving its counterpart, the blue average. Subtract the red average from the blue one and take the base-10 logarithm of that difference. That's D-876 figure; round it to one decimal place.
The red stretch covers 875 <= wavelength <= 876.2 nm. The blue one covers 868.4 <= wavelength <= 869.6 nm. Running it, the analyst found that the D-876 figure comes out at -1.1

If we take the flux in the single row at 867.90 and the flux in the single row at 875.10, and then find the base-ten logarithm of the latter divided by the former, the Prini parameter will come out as -0.16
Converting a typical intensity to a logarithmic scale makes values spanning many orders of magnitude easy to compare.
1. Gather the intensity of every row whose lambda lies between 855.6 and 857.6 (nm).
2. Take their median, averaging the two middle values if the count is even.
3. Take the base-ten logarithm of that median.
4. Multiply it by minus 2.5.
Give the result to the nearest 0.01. -3.02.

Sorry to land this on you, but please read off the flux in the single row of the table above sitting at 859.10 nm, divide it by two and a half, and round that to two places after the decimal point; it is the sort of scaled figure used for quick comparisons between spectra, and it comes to 6.53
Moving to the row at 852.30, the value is 6.58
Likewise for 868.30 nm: 7.15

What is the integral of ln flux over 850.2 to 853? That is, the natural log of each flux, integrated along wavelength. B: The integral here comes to 7.9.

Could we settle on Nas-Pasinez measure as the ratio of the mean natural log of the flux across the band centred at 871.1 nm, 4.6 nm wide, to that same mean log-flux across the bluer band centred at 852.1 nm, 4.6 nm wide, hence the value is 1.02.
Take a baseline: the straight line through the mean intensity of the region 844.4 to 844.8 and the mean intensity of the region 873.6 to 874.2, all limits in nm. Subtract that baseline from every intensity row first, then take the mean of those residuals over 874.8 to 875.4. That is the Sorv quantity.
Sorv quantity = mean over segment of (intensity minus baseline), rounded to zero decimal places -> -2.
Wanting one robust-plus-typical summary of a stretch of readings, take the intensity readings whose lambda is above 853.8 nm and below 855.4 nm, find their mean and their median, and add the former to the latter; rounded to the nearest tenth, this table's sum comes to 32.9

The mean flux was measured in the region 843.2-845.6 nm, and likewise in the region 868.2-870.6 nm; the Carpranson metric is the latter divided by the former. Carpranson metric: 1.02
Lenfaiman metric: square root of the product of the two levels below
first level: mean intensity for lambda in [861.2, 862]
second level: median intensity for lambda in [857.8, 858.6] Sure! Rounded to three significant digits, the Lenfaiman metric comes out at 16.6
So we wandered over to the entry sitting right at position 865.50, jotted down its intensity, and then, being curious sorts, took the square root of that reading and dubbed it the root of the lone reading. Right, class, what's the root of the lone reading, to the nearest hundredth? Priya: 3.86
